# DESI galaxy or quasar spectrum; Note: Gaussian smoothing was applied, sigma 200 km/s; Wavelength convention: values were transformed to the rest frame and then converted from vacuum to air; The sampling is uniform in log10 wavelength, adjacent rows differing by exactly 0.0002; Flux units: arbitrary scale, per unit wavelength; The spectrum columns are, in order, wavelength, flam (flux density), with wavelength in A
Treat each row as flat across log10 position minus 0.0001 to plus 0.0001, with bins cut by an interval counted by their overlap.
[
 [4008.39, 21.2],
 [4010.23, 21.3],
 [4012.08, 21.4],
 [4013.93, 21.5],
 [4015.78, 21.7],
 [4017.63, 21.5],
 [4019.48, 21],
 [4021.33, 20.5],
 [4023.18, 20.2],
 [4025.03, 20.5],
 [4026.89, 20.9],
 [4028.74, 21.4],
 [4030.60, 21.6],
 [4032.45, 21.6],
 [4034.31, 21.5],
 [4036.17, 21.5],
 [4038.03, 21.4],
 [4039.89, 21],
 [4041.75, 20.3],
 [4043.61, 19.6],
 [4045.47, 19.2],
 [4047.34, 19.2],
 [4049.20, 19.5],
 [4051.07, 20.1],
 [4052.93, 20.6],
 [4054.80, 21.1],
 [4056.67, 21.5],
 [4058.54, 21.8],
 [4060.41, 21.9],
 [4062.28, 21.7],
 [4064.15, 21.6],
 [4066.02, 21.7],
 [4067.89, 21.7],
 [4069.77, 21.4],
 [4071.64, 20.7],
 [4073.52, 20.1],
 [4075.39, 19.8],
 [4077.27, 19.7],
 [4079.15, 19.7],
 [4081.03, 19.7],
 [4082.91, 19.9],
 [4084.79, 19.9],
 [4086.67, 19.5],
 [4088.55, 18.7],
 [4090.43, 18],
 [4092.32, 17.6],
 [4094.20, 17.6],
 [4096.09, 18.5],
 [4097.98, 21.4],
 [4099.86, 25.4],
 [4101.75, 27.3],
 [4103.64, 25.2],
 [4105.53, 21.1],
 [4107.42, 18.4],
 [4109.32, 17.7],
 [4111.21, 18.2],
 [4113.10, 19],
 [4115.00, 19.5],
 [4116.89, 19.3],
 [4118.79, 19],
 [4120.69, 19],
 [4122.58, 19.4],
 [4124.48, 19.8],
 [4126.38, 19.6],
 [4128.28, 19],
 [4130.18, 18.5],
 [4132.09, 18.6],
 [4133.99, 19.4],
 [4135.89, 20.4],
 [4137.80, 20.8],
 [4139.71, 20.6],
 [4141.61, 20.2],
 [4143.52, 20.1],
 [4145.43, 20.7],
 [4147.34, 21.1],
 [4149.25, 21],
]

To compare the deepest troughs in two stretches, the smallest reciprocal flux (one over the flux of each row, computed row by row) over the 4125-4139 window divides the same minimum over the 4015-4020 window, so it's 0.96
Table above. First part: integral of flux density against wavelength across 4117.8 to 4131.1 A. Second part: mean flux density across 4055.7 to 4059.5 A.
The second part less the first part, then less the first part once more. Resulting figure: -489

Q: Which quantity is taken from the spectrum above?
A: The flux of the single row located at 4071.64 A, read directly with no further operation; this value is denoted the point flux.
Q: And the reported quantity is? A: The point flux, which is 20.7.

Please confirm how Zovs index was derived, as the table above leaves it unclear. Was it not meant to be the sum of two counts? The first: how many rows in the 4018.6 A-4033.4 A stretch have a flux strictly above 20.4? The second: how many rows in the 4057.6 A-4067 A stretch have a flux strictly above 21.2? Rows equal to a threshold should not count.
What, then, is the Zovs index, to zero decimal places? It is 12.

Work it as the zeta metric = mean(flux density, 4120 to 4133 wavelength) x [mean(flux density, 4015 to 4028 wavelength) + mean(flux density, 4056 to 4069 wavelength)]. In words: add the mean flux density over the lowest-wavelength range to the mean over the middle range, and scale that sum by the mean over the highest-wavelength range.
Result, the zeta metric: 815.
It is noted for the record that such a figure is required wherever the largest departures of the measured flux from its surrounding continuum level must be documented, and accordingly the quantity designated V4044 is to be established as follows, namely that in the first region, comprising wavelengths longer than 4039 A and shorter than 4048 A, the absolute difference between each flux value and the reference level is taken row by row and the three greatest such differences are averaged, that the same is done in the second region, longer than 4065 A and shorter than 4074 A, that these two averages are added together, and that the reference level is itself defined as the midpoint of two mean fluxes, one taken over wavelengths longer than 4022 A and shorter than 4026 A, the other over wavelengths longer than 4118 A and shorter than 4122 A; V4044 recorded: 2.7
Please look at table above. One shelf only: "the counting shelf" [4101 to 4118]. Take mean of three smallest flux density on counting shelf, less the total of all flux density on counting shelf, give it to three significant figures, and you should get -168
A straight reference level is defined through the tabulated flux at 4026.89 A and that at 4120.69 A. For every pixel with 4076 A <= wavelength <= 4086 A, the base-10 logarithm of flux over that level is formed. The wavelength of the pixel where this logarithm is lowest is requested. 4077.27 A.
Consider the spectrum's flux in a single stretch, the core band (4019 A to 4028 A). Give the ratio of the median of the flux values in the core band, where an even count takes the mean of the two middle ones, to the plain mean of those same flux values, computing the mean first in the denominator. 0.99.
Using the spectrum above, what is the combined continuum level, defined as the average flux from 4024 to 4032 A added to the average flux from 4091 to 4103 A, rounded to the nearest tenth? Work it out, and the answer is 42.4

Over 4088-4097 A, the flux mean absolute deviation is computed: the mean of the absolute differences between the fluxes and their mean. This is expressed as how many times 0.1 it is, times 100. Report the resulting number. 416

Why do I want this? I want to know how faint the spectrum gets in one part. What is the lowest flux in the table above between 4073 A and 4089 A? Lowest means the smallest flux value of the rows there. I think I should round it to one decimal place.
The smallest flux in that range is 18.7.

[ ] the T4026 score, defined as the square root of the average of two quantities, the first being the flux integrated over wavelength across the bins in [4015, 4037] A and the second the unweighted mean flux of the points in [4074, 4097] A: 15.6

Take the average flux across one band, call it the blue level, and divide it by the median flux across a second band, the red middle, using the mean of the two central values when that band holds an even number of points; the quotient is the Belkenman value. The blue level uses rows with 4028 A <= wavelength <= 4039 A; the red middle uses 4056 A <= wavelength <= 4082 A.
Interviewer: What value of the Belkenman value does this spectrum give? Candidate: 1.002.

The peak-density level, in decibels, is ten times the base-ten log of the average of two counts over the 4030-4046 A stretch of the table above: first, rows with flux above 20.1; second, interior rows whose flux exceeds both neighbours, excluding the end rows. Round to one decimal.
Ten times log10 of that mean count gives 5.4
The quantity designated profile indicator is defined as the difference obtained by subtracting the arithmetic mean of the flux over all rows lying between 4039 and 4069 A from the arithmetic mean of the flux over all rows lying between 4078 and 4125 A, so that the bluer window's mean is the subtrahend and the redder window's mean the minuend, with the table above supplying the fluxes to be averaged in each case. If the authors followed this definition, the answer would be -0.83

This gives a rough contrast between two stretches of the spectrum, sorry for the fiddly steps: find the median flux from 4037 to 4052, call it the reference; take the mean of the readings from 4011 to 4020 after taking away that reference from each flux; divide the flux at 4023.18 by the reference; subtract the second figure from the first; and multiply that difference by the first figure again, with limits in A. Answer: 0.9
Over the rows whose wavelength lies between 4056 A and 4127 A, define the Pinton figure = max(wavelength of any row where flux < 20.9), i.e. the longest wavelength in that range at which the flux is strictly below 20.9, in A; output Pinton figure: 4126.38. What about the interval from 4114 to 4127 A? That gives 4126.38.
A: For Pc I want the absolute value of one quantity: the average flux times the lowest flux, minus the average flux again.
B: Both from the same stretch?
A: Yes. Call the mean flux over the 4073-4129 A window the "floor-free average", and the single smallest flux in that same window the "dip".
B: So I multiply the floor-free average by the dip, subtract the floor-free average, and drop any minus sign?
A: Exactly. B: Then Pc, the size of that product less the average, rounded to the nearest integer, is 330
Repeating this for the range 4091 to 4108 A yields 355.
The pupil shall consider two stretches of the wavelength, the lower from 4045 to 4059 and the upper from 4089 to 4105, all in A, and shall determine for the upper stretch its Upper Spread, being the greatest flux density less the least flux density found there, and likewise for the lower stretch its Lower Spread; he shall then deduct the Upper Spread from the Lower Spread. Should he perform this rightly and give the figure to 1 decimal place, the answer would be -7.1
